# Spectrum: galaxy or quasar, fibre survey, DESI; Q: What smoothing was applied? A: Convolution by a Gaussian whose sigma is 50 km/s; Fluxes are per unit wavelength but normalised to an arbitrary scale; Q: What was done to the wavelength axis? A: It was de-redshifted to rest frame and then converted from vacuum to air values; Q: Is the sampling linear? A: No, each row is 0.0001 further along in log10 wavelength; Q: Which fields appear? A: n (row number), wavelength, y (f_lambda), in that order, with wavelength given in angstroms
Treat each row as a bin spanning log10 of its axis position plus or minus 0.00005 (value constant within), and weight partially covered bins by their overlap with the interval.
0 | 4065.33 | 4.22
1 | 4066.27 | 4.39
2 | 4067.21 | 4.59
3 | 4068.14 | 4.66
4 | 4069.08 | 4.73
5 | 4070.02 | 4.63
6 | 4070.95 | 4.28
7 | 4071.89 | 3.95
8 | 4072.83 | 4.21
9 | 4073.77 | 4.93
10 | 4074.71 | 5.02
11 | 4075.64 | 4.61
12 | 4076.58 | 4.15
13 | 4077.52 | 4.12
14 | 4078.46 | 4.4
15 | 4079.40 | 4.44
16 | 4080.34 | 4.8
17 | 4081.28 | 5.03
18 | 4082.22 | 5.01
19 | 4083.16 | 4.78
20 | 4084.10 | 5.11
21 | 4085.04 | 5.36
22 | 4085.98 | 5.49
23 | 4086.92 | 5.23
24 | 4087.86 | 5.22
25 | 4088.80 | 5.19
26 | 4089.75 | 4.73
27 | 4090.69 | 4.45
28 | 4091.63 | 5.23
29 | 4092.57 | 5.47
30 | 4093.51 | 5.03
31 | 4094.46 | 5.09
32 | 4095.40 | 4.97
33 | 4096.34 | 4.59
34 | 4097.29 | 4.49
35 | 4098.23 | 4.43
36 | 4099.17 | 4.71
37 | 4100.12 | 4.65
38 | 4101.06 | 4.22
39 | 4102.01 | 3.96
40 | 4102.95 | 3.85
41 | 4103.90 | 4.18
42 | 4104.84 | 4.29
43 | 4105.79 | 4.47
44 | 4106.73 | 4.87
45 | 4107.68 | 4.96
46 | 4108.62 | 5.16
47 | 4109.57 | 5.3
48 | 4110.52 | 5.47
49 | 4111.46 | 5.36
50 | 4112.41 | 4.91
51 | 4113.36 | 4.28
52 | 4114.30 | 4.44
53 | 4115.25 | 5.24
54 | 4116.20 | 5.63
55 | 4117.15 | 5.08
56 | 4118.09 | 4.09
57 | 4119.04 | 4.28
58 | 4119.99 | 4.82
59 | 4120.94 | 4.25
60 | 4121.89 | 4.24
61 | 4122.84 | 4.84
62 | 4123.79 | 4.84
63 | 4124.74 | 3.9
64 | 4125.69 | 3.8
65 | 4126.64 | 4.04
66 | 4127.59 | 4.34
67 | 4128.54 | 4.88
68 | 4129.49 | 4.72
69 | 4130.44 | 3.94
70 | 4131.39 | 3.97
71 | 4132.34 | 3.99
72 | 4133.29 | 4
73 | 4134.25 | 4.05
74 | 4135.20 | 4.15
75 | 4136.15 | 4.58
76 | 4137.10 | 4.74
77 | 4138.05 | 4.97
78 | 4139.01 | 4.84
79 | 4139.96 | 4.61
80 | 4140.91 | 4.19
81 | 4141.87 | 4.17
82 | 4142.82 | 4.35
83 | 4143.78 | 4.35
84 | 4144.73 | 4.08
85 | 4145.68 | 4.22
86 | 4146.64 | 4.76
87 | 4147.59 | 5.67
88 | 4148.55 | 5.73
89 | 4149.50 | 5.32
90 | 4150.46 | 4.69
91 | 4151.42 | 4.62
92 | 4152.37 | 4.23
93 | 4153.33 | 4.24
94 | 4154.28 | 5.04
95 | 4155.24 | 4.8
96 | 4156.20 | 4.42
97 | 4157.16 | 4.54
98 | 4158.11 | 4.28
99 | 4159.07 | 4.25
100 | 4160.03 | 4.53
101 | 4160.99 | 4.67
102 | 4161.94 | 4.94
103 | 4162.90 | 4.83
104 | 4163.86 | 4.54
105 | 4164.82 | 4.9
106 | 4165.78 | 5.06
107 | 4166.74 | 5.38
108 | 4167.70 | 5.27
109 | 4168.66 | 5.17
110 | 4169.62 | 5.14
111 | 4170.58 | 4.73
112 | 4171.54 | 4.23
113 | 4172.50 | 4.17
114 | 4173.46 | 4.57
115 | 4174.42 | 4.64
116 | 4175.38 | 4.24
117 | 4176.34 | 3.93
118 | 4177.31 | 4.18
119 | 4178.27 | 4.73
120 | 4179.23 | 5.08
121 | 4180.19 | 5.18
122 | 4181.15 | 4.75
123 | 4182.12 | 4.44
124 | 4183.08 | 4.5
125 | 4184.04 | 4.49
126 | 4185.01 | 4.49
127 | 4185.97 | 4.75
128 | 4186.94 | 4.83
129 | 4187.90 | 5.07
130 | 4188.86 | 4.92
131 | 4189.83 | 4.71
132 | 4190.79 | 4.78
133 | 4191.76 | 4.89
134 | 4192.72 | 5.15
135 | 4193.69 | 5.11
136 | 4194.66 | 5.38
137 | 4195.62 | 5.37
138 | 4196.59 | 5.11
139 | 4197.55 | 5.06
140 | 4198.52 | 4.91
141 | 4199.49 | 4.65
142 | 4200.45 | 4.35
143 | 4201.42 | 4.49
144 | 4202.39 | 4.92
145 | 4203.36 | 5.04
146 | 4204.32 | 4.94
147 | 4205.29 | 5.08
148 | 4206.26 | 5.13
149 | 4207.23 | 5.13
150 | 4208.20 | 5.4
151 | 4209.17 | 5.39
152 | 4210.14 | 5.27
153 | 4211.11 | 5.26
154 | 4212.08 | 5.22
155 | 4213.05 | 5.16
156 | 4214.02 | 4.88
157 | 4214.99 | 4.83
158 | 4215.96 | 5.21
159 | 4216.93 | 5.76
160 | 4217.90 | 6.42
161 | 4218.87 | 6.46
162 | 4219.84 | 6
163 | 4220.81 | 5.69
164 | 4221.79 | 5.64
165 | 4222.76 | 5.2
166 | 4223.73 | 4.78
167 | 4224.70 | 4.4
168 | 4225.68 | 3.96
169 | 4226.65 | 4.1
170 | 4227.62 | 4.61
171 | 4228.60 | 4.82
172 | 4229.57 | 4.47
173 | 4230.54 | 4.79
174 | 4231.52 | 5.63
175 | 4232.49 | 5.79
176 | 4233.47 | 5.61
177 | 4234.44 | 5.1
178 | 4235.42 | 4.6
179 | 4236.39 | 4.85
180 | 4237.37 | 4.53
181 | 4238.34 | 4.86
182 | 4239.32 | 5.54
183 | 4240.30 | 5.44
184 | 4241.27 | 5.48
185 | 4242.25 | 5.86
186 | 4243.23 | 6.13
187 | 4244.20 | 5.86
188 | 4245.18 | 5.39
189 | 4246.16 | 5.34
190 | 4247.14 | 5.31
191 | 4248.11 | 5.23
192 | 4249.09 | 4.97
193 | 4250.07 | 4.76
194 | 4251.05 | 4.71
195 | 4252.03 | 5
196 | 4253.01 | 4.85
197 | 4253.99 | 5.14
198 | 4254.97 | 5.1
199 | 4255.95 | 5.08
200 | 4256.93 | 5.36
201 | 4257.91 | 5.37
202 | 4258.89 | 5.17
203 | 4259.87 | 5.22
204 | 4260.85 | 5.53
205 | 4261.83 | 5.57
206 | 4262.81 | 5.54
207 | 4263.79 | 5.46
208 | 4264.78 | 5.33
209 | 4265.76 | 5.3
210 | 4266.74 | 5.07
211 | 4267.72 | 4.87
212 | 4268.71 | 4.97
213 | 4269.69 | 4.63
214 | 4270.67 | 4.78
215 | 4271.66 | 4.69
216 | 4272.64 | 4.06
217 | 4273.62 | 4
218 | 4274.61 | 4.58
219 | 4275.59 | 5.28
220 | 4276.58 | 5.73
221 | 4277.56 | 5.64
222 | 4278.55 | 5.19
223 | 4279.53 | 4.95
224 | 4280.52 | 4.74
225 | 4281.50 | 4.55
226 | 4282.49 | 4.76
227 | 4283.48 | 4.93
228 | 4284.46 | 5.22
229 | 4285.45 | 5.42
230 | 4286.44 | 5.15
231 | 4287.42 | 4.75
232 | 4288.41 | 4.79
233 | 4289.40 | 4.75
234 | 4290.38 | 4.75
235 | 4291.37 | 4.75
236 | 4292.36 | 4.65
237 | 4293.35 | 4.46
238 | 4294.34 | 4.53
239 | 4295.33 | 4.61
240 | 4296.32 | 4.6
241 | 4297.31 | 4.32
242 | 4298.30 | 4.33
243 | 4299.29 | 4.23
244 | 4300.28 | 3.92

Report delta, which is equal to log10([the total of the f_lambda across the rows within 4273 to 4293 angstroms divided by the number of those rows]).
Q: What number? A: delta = 0.69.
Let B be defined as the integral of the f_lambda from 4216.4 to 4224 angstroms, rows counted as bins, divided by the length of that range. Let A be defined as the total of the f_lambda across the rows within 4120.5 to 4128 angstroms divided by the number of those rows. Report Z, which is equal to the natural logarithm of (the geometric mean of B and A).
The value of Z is 1.60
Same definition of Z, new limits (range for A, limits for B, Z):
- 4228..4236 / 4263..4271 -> 1.63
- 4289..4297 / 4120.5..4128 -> 1.49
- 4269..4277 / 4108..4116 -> 1.58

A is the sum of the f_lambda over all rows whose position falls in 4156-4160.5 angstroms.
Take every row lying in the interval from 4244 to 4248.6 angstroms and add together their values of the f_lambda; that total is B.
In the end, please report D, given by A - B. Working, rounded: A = 22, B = 27.1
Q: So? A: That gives -5.1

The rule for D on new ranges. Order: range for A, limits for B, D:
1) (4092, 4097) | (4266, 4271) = 0.8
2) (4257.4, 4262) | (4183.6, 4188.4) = 3.2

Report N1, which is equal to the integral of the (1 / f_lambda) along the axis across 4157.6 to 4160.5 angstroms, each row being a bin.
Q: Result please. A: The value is 0.667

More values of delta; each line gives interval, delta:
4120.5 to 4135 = 0.63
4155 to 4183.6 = 0.67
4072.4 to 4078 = 0.65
